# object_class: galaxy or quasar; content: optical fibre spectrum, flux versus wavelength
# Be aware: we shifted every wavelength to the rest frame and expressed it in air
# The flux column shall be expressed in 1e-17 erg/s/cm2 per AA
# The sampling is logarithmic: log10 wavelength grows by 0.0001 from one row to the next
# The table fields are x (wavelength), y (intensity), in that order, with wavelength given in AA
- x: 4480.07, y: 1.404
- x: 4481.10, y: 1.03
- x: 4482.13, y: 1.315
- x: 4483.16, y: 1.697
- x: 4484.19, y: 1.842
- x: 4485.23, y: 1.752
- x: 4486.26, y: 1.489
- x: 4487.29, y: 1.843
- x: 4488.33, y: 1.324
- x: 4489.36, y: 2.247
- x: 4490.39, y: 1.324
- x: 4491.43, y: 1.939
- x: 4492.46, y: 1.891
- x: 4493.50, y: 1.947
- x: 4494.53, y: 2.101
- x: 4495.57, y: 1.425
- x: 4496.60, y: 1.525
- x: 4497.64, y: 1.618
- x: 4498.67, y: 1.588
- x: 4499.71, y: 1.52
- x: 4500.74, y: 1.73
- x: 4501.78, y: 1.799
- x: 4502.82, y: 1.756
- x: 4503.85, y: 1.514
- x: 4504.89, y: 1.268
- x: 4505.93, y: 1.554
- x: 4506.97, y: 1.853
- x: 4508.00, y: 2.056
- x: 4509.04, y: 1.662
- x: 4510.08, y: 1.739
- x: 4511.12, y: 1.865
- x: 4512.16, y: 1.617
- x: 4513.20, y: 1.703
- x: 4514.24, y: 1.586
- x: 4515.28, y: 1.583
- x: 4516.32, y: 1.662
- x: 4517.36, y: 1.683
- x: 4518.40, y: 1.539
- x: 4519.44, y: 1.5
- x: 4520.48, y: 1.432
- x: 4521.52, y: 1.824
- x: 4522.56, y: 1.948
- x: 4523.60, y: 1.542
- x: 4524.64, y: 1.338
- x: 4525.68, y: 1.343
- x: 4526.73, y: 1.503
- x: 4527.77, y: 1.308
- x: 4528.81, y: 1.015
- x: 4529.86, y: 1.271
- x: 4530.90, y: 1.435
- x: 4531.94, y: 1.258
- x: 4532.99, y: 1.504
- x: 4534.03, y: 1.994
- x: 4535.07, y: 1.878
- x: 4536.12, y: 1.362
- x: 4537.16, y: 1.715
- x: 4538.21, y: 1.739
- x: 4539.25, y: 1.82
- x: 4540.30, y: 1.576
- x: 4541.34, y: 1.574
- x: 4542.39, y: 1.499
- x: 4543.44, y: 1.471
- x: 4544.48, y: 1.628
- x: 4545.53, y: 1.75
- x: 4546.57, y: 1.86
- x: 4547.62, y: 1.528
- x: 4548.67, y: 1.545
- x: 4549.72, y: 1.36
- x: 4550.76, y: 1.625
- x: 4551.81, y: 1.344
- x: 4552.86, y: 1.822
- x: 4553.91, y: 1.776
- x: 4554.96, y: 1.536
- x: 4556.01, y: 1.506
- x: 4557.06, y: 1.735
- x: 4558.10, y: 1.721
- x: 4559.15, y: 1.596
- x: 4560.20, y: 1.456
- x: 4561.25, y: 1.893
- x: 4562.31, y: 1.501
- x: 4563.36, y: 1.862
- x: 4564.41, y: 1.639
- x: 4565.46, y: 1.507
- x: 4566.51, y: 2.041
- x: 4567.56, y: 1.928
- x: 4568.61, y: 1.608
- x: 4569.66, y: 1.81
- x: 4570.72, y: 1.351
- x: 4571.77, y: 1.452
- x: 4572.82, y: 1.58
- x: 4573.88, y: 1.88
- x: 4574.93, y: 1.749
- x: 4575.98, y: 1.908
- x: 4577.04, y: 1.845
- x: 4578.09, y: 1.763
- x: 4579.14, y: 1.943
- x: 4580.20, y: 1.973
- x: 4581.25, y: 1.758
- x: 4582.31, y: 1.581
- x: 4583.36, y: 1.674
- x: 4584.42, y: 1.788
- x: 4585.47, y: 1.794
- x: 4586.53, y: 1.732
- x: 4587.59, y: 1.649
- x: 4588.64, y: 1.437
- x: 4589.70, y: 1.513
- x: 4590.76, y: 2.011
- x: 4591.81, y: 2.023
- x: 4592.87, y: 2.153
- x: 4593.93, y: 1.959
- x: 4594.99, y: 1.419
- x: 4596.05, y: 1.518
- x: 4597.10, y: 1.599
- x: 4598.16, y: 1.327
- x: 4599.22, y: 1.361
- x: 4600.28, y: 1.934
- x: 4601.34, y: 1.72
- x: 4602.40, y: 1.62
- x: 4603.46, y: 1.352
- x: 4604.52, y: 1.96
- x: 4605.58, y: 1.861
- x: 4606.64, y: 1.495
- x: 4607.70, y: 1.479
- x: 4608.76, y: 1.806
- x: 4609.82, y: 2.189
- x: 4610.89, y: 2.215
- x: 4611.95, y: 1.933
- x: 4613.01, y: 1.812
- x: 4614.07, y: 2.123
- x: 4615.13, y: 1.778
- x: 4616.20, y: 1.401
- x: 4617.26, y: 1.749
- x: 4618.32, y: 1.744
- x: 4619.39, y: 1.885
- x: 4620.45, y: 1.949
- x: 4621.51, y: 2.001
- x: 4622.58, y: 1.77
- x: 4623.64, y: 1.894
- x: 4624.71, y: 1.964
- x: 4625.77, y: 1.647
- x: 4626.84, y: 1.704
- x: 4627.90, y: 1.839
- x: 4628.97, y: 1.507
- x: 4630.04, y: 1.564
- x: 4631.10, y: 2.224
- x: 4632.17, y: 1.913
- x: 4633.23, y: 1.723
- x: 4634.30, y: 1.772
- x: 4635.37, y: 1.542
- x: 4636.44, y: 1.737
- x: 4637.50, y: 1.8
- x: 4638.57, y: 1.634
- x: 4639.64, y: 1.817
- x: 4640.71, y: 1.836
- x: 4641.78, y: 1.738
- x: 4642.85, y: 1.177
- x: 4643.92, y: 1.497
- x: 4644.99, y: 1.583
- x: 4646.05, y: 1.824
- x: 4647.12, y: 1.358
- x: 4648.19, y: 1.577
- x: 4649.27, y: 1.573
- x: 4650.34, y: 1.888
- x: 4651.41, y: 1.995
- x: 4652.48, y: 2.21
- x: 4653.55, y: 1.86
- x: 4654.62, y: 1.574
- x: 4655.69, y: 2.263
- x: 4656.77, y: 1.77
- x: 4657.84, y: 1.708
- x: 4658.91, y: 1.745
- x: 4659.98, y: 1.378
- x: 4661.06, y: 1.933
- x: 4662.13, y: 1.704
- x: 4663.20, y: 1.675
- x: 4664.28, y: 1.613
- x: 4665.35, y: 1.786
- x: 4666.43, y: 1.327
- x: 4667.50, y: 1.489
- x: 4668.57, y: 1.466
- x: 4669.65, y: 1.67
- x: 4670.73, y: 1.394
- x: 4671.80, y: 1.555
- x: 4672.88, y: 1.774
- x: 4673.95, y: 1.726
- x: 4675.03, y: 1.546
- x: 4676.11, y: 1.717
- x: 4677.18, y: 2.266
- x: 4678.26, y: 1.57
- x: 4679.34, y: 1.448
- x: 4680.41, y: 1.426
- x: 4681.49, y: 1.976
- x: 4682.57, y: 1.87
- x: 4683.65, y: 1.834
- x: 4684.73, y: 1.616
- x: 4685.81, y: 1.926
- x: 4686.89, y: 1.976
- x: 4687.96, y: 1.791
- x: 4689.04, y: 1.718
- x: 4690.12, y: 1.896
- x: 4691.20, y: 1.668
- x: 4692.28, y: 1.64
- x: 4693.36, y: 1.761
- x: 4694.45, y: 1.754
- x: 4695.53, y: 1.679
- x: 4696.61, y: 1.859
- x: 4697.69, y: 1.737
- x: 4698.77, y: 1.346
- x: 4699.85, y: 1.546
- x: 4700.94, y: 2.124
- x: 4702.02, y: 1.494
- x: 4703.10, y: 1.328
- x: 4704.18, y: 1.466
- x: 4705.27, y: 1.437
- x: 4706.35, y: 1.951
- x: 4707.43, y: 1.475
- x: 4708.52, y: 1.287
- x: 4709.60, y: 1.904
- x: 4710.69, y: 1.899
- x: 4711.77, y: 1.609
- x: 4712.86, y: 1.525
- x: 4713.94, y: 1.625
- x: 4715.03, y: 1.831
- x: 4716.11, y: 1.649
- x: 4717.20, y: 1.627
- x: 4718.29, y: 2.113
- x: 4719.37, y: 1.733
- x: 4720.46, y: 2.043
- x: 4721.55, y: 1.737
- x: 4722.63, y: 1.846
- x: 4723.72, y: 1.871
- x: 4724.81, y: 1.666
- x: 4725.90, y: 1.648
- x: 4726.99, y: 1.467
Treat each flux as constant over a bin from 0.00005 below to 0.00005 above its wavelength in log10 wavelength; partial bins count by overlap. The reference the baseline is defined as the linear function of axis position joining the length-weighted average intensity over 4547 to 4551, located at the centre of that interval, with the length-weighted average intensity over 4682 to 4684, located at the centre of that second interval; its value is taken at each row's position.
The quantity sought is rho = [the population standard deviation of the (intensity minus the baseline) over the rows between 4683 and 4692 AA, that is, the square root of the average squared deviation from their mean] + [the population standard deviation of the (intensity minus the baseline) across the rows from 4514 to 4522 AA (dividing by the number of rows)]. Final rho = 0.23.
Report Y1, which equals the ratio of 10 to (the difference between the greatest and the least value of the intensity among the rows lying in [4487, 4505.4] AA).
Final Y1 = 10.2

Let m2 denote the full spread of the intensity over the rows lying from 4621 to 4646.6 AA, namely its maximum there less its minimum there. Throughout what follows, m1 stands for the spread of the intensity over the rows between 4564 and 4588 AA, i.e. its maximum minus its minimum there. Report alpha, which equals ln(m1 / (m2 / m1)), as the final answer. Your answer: -0.79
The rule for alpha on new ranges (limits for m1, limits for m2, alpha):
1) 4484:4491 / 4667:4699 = -0.08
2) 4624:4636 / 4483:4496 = -0.59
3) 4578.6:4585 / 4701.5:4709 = -1.46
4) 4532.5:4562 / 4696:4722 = -0.68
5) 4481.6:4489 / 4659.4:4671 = -0.78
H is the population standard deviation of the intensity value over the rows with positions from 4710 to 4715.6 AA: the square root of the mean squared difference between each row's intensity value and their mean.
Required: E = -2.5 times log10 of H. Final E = 2.1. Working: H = 0.14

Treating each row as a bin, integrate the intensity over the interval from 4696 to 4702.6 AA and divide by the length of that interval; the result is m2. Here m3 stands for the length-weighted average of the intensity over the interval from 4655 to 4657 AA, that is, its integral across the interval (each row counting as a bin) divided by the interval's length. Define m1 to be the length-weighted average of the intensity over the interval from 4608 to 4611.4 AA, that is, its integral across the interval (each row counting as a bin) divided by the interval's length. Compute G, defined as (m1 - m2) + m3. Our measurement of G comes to 2.4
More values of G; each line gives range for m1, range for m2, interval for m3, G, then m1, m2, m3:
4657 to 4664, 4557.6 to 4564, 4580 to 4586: 1.8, 1.69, 1.67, 1.75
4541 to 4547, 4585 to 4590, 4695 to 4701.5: 1.7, 1.63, 1.63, 1.71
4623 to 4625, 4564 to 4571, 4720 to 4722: 2.1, 1.92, 1.71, 1.89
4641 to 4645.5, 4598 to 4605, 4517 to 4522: 1.5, 1.52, 1.62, 1.59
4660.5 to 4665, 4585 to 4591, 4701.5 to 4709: 1.6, 1.73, 1.67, 1.49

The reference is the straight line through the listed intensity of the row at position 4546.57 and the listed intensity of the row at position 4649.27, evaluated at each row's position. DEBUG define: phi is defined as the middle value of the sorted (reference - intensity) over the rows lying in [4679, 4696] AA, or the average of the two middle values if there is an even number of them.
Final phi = -0.31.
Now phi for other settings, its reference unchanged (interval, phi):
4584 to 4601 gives 0.06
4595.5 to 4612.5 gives 0.04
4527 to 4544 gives 0.38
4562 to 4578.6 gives 0.02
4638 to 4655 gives -0.09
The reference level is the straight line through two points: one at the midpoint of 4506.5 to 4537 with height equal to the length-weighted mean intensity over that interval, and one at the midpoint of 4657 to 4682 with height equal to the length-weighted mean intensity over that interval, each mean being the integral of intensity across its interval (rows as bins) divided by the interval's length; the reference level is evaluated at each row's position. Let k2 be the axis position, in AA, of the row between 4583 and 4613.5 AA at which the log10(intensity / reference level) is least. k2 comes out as 4598.16 AA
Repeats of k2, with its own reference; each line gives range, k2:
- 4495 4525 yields 4504.89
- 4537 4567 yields 4551.81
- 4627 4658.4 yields 4642.85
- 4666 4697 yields 4666.43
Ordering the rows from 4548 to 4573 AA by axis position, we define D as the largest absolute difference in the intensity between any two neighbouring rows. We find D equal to 0.53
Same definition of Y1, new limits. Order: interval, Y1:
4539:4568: 14.3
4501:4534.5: 9.6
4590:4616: 11.3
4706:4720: 12.1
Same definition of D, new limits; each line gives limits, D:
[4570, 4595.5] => 0.54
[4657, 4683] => 0.70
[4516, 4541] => 0.52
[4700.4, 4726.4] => 0.63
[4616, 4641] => 0.66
